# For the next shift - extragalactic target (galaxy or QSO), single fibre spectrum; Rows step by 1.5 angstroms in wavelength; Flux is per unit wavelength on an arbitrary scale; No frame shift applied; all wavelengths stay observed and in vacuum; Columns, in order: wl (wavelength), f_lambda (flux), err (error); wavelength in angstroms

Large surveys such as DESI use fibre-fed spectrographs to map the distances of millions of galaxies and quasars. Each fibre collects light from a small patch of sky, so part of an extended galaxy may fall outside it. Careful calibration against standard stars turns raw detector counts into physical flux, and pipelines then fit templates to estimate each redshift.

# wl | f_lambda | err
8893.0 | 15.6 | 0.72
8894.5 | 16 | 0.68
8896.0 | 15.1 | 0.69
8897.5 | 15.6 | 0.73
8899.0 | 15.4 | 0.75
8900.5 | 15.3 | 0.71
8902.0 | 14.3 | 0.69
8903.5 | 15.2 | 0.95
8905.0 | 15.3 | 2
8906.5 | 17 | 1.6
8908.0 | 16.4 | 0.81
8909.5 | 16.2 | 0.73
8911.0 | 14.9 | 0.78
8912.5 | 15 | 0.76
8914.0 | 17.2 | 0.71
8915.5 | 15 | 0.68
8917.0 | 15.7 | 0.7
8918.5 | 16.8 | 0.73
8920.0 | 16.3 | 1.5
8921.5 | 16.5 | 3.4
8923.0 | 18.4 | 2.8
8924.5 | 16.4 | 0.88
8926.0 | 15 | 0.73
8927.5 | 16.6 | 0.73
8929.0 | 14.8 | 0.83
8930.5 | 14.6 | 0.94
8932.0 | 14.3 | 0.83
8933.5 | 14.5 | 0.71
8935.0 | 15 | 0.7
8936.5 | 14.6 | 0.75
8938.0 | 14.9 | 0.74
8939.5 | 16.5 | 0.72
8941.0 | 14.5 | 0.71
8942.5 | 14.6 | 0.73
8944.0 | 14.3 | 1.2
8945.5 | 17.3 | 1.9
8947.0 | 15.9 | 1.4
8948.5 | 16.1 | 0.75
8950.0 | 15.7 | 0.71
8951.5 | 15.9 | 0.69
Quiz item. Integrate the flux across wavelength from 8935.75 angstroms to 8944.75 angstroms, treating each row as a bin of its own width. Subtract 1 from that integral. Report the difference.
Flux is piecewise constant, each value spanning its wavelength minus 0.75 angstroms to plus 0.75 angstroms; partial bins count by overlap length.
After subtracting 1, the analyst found 133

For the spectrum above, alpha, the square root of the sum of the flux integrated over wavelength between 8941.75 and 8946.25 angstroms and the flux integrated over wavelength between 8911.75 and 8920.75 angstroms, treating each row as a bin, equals 15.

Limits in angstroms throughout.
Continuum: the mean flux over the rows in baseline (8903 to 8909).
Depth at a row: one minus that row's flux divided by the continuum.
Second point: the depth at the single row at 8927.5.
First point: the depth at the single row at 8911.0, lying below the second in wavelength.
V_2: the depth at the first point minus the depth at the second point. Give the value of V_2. 0.11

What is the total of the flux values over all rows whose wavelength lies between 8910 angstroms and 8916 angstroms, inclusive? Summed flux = 62.1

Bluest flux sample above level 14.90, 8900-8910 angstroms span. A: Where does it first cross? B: 8900.5 angstroms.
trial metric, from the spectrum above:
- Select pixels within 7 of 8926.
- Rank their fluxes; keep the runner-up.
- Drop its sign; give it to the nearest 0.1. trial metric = 16.6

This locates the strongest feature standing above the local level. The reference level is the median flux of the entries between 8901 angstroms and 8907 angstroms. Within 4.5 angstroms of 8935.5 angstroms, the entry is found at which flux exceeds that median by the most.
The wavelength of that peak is 8939.5 angstroms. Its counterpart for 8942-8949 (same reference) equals 8945.5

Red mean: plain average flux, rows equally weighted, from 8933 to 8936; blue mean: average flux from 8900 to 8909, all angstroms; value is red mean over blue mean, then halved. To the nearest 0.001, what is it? 0.473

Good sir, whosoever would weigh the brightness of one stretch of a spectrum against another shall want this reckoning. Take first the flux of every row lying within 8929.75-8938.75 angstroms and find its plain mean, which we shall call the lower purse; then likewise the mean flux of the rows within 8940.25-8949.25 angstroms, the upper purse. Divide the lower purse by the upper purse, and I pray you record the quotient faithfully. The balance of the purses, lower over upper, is 0.948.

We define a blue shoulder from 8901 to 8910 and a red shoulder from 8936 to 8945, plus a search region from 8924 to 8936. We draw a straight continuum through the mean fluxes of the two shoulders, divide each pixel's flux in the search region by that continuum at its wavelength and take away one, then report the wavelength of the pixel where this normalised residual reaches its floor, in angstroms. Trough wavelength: 8932.0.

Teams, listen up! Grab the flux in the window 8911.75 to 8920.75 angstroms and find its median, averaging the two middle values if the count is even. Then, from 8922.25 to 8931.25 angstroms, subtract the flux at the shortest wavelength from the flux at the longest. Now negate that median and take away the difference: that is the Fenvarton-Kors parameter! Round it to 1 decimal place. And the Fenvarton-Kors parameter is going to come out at -12.2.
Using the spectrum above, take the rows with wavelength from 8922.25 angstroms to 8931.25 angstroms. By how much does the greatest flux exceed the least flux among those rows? 3.8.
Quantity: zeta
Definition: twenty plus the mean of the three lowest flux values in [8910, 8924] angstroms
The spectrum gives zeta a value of 35.0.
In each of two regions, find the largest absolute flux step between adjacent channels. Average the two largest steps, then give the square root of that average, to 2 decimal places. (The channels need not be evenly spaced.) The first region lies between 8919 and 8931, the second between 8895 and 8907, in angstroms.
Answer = 1.36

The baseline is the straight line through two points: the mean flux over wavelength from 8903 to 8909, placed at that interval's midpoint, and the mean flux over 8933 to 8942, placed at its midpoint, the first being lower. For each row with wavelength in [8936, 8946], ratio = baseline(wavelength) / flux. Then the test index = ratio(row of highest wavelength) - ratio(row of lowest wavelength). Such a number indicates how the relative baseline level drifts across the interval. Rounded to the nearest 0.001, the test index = -0.177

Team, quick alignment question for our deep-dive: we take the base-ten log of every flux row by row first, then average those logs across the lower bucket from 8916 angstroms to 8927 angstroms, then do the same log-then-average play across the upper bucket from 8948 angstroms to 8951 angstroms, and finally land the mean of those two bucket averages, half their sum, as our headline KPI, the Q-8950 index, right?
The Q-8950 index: 1.21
